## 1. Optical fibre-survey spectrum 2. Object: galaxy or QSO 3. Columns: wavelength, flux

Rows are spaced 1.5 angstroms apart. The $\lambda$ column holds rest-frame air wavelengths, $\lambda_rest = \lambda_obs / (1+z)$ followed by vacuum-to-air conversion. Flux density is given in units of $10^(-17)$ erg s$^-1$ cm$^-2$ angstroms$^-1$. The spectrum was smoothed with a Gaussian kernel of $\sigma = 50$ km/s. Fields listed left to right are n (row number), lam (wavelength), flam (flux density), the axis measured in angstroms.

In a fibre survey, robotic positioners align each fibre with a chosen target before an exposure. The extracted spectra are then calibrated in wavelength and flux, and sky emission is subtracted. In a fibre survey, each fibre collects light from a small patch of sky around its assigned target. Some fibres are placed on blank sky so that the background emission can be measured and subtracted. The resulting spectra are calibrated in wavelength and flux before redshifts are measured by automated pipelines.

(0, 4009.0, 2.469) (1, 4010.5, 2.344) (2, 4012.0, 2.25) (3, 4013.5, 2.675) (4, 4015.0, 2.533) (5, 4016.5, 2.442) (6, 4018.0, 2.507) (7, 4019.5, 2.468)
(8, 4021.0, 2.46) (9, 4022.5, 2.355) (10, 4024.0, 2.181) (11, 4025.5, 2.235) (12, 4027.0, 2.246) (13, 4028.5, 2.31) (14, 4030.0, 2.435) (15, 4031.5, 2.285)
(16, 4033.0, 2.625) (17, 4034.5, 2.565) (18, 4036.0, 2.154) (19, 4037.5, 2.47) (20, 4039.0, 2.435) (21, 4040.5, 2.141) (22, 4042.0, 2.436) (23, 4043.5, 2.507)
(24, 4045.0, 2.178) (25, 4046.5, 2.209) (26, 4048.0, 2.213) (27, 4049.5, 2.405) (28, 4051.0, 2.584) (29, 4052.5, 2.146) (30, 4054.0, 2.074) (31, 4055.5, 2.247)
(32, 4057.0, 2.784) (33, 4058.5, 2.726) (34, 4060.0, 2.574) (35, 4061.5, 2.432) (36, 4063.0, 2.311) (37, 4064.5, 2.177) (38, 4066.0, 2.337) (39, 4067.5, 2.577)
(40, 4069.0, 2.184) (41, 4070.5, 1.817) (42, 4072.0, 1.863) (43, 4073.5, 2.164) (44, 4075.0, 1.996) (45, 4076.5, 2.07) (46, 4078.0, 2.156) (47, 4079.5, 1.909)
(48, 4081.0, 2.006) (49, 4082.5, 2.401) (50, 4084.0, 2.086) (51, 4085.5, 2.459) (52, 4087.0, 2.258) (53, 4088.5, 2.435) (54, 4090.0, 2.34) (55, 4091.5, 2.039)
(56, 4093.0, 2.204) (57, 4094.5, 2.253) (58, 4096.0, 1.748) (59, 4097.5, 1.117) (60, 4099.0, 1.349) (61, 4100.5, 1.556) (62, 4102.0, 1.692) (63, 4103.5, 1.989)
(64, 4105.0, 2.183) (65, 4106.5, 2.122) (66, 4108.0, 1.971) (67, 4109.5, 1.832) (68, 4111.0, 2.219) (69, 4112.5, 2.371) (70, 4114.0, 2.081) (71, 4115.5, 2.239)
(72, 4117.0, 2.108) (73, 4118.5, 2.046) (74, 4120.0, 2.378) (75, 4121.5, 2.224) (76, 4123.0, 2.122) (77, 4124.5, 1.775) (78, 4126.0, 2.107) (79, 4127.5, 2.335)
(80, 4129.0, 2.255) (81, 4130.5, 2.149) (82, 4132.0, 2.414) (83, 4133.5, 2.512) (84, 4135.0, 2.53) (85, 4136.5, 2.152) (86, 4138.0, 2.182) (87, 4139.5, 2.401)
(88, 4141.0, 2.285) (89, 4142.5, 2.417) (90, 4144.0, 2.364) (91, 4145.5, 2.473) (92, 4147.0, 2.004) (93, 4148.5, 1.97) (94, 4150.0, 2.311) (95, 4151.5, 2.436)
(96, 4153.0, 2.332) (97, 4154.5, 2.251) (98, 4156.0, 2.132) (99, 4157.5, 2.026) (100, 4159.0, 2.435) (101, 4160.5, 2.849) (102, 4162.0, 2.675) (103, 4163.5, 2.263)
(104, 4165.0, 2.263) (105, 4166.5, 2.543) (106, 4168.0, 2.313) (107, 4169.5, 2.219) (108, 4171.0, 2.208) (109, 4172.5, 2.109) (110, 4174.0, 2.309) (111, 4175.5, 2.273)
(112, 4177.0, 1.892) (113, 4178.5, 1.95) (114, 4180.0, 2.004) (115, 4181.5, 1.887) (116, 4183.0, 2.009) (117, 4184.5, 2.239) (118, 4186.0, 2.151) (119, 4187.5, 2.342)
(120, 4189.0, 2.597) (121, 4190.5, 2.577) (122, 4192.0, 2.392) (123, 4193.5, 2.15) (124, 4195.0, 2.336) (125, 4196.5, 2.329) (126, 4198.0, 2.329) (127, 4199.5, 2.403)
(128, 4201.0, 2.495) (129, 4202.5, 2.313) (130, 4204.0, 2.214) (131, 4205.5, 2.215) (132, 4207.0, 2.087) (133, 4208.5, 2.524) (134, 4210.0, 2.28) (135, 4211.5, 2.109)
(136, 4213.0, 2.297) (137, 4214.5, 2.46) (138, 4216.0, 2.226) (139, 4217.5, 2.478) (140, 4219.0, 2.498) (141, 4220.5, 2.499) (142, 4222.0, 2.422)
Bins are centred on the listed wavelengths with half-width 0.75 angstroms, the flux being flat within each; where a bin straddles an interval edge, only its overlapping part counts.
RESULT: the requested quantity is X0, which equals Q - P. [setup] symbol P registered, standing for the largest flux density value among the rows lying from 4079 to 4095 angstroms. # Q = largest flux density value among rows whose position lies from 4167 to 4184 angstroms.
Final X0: -0.1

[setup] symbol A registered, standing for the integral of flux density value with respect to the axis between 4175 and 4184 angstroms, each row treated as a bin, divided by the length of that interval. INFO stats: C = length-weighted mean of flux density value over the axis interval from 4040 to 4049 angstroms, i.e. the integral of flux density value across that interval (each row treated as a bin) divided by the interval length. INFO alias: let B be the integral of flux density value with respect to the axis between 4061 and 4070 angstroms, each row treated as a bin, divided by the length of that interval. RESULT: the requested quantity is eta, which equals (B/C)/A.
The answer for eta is 0.51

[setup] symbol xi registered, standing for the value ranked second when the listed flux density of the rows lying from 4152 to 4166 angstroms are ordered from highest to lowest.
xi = 2.675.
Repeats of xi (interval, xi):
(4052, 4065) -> 2.726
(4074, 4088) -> 2.401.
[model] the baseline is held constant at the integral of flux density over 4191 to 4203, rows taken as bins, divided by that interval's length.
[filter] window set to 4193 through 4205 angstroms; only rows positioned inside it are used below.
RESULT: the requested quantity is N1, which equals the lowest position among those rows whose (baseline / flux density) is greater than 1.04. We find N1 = 4193.5 angstroms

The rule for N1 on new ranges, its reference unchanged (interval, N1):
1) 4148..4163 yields 4148.5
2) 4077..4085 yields 4078.0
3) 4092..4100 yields 4093.0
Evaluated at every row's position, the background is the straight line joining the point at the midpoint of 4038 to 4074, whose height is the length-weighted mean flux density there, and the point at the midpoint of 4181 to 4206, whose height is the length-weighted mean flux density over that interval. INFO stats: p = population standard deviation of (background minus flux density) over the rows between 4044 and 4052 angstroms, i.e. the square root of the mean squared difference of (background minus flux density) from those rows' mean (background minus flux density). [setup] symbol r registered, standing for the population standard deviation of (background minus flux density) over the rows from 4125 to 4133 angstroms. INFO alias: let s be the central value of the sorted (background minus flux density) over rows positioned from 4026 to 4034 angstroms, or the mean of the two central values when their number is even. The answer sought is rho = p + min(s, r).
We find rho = 0.16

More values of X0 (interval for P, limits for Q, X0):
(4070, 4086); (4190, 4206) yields 0.1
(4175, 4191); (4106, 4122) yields -0.2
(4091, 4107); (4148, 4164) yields 0.6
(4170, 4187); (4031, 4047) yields 0.3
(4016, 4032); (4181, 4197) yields 0.1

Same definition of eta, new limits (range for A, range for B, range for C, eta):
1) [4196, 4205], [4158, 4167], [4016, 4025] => 0.44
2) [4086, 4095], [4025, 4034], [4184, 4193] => 0.44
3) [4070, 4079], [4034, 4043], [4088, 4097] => 0.55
